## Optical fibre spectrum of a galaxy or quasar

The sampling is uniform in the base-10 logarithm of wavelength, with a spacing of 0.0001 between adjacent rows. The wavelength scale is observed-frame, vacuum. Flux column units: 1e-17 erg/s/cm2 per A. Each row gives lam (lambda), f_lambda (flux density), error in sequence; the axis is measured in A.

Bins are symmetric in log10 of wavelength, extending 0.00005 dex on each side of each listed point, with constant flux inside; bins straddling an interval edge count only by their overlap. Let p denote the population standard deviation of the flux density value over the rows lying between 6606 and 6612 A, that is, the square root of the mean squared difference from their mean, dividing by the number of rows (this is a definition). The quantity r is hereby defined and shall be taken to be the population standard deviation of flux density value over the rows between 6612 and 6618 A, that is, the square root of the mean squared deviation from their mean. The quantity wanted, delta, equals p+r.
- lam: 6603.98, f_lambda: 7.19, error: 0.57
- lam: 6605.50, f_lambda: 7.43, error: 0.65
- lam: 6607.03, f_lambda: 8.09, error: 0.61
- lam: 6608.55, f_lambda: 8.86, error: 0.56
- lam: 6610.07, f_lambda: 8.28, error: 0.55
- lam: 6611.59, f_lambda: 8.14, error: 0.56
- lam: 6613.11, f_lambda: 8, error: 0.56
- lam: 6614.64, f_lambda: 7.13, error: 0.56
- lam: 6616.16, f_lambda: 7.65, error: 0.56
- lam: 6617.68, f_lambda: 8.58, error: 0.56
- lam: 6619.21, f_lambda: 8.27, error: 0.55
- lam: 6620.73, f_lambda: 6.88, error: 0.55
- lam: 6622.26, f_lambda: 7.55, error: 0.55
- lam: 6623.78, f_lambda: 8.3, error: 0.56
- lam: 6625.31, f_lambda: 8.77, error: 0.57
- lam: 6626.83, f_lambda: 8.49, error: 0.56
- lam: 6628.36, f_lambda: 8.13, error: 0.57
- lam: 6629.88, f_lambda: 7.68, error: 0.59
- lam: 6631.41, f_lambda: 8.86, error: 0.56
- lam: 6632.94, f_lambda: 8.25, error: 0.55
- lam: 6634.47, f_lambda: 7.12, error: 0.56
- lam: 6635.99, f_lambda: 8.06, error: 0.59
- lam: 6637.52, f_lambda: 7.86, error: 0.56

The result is 0.83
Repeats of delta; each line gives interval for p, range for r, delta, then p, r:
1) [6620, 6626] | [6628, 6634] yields 1.14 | 0.7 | 0.42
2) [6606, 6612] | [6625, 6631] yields 0.71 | 0.3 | 0.41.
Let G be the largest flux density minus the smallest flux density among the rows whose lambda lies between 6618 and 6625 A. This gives 1.42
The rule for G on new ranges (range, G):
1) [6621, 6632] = 1.31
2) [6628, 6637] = 1.74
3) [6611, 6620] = 1.45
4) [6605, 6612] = 1.43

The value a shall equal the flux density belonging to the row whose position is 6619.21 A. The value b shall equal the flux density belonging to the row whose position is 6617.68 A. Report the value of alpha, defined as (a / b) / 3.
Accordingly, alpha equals 0.321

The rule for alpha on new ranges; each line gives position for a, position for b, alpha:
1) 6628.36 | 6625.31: 0.309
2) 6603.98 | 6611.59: 0.294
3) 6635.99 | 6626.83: 0.316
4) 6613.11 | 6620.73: 0.388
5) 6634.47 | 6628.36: 0.292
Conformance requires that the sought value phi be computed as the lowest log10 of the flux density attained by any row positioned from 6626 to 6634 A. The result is 0.885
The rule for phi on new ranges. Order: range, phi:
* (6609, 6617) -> 0.853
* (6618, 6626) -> 0.838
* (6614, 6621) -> 0.838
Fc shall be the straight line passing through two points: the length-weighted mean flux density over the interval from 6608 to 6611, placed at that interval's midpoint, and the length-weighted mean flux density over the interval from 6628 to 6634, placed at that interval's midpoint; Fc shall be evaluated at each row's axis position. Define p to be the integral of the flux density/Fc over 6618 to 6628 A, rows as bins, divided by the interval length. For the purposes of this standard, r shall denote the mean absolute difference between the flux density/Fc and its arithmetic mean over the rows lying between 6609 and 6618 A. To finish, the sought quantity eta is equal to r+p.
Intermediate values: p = 0.97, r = 0.04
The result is 1.01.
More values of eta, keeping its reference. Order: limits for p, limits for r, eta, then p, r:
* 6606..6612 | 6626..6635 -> 1.03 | 0.97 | 0.05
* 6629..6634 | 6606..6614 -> 1.03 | 1.00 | 0.03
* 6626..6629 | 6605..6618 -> 1.06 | 1.01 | 0.05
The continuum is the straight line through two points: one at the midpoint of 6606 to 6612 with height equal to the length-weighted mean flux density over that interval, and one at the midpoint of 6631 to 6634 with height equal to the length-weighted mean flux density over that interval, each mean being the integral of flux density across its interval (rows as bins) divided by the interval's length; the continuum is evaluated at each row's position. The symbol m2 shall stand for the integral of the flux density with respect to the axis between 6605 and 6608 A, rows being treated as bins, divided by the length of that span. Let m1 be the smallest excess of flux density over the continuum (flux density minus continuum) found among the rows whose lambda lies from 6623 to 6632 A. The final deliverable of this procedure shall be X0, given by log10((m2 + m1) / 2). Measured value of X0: 0.554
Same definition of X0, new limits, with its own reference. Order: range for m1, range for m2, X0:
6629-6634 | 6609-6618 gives 0.562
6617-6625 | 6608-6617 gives 0.515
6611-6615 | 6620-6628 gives 0.532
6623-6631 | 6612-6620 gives 0.560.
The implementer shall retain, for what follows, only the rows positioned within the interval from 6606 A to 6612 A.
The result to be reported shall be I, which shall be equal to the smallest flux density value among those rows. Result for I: 8.09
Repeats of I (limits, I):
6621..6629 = 7.55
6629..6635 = 7.12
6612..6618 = 7.13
